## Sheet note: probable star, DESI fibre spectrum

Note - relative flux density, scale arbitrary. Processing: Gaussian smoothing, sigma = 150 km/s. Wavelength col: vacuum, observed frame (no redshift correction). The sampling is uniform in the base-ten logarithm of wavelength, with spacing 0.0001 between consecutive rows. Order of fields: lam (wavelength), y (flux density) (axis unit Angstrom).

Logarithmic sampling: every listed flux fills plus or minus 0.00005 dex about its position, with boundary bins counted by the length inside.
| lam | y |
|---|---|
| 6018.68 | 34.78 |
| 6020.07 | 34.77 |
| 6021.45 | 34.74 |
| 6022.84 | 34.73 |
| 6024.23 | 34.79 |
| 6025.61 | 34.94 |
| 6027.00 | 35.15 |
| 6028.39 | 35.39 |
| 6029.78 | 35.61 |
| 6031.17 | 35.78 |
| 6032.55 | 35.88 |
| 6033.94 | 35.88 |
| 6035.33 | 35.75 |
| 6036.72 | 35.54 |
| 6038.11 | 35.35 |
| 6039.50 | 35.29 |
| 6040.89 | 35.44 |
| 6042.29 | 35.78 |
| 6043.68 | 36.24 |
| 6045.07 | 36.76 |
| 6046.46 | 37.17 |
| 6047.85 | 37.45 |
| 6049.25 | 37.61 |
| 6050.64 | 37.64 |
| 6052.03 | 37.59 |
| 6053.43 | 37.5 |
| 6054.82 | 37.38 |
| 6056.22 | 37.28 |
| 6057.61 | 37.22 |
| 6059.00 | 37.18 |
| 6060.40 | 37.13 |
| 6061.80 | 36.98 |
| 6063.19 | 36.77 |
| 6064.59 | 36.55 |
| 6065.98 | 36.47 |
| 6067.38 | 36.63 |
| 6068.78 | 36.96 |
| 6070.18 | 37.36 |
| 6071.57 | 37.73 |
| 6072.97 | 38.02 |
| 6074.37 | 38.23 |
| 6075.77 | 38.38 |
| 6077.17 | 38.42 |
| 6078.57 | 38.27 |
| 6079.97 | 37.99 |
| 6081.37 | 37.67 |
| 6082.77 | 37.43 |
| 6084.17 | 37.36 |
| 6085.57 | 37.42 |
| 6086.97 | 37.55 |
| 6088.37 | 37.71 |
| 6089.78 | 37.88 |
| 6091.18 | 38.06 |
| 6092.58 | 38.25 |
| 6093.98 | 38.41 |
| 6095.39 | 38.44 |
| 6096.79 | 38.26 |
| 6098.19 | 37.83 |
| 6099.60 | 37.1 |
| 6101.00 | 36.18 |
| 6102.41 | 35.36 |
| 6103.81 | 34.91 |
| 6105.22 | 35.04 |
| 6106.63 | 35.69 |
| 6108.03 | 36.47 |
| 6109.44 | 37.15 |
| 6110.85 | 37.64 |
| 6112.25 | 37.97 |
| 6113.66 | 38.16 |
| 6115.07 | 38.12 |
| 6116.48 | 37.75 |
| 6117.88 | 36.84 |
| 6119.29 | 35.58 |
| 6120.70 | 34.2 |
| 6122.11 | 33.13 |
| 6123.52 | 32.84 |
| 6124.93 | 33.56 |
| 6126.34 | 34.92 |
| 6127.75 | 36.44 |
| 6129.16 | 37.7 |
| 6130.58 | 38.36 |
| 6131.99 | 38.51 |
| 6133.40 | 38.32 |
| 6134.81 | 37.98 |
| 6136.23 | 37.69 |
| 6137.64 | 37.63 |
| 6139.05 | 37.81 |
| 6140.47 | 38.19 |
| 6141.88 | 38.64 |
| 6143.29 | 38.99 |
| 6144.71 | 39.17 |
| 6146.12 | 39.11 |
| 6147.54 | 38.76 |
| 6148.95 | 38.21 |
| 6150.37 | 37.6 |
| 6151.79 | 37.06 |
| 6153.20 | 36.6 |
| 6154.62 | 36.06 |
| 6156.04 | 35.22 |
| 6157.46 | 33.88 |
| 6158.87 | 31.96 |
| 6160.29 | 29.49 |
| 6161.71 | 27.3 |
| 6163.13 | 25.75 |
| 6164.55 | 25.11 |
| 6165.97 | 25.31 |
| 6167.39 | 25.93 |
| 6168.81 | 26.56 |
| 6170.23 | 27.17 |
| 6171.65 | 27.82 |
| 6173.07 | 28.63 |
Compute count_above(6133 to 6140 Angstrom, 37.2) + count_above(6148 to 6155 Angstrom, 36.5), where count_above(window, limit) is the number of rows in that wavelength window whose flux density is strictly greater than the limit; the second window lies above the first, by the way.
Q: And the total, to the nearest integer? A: 9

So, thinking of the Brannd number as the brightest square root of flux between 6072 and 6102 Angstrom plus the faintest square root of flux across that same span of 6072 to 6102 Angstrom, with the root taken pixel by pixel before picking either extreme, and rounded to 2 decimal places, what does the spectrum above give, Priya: 12.21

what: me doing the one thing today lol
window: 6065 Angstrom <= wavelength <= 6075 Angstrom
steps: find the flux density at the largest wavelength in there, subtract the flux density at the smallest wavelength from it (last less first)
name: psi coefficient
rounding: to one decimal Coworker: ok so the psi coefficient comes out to 1.8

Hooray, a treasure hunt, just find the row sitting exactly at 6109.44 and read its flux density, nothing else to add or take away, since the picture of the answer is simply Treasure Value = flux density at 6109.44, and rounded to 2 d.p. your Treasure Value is 37.15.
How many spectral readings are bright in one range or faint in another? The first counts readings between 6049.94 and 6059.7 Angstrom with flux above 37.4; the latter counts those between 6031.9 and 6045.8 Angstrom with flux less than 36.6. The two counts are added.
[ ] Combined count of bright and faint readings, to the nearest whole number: 12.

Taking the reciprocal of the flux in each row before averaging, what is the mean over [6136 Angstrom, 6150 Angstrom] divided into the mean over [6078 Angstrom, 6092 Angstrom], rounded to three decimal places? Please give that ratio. 1.018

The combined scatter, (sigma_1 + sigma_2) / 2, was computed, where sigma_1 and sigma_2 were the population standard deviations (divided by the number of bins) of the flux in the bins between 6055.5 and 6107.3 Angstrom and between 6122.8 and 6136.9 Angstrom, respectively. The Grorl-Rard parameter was 1.47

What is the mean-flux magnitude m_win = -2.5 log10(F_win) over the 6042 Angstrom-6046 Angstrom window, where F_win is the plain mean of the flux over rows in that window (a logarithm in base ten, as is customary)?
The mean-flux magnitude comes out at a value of -3.90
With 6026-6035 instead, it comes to -3.88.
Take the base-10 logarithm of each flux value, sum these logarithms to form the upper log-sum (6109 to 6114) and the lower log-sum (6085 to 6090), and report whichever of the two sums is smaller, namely 6.30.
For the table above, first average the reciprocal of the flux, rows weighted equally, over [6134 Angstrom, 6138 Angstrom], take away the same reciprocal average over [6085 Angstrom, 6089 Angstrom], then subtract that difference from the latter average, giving 0.027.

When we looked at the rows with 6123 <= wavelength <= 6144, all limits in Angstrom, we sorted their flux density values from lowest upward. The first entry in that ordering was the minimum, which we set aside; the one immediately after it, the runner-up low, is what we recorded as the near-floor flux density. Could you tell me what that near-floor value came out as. 33.56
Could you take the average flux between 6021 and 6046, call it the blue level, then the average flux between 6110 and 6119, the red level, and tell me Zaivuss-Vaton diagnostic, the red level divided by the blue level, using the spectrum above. 1.06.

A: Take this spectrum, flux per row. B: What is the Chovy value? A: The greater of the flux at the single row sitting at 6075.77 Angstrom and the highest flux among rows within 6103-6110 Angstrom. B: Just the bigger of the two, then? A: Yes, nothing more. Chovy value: 38.4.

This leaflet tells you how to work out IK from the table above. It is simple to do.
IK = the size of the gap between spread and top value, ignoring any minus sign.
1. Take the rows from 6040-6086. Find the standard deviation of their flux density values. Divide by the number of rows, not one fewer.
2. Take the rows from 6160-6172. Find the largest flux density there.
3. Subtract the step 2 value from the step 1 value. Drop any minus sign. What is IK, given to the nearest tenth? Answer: 28.8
